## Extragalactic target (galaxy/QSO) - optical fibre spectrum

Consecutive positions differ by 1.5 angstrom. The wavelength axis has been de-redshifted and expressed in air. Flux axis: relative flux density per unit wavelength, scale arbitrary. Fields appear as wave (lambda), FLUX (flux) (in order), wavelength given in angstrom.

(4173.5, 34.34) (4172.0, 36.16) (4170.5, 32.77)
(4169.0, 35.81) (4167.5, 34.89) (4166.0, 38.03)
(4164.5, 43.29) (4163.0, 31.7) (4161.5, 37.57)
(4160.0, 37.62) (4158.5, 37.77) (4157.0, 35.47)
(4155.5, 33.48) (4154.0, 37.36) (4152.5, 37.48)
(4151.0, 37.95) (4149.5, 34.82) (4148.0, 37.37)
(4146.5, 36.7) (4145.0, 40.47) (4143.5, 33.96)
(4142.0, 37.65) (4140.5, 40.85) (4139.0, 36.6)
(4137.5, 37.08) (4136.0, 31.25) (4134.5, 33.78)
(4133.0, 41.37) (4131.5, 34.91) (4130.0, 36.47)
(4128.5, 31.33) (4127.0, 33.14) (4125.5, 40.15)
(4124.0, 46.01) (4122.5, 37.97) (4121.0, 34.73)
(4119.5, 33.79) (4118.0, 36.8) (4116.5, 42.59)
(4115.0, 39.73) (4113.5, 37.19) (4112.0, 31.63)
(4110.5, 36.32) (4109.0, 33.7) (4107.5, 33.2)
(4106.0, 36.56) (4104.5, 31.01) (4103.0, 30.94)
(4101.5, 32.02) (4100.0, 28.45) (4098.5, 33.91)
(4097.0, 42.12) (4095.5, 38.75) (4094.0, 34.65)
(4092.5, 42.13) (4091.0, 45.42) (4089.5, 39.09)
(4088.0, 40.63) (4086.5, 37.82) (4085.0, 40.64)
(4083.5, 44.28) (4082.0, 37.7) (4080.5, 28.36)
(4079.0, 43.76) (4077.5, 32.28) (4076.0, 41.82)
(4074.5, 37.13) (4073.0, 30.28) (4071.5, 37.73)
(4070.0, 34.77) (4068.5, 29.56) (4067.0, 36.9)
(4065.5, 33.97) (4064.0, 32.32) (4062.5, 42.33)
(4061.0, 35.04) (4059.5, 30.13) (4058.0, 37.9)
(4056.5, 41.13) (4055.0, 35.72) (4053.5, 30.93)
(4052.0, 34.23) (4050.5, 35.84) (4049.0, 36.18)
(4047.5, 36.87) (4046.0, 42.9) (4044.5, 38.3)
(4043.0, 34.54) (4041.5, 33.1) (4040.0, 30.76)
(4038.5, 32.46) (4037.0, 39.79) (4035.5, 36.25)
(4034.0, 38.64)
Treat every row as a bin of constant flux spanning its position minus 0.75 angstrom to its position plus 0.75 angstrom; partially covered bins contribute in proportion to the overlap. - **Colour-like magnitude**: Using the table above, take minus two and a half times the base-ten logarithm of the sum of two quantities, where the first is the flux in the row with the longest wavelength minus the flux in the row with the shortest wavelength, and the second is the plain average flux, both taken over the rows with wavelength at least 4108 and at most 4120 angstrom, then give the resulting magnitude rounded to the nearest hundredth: -3.91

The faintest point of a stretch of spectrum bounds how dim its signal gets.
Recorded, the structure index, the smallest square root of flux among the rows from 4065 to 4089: 5.3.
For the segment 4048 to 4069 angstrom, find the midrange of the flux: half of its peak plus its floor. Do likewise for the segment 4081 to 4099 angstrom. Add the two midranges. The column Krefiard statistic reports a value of 75.6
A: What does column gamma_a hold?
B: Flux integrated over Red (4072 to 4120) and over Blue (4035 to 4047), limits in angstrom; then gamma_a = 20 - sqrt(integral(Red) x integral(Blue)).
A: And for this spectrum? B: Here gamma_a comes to -853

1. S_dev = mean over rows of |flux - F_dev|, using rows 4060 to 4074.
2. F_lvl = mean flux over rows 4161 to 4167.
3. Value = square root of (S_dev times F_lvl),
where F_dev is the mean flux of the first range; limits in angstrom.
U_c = 10.4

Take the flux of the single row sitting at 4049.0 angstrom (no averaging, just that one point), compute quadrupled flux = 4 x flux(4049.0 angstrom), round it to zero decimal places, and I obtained 145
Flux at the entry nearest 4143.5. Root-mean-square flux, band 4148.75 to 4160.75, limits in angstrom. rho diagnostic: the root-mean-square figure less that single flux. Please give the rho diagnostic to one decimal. 2.6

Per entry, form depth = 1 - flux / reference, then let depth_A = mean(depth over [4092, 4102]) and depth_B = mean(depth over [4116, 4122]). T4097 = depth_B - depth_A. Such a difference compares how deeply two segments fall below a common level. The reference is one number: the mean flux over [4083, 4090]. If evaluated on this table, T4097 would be -0.02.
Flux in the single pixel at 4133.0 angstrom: 41.37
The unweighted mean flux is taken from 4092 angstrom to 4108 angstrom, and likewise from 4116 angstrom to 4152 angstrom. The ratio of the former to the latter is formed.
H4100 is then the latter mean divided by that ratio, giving 39.2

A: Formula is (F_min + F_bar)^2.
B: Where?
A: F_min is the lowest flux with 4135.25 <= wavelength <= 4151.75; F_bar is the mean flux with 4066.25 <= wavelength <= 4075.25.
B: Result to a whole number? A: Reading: 4309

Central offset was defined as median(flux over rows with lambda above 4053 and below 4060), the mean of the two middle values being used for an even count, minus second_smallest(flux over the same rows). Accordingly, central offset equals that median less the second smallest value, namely 4.8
